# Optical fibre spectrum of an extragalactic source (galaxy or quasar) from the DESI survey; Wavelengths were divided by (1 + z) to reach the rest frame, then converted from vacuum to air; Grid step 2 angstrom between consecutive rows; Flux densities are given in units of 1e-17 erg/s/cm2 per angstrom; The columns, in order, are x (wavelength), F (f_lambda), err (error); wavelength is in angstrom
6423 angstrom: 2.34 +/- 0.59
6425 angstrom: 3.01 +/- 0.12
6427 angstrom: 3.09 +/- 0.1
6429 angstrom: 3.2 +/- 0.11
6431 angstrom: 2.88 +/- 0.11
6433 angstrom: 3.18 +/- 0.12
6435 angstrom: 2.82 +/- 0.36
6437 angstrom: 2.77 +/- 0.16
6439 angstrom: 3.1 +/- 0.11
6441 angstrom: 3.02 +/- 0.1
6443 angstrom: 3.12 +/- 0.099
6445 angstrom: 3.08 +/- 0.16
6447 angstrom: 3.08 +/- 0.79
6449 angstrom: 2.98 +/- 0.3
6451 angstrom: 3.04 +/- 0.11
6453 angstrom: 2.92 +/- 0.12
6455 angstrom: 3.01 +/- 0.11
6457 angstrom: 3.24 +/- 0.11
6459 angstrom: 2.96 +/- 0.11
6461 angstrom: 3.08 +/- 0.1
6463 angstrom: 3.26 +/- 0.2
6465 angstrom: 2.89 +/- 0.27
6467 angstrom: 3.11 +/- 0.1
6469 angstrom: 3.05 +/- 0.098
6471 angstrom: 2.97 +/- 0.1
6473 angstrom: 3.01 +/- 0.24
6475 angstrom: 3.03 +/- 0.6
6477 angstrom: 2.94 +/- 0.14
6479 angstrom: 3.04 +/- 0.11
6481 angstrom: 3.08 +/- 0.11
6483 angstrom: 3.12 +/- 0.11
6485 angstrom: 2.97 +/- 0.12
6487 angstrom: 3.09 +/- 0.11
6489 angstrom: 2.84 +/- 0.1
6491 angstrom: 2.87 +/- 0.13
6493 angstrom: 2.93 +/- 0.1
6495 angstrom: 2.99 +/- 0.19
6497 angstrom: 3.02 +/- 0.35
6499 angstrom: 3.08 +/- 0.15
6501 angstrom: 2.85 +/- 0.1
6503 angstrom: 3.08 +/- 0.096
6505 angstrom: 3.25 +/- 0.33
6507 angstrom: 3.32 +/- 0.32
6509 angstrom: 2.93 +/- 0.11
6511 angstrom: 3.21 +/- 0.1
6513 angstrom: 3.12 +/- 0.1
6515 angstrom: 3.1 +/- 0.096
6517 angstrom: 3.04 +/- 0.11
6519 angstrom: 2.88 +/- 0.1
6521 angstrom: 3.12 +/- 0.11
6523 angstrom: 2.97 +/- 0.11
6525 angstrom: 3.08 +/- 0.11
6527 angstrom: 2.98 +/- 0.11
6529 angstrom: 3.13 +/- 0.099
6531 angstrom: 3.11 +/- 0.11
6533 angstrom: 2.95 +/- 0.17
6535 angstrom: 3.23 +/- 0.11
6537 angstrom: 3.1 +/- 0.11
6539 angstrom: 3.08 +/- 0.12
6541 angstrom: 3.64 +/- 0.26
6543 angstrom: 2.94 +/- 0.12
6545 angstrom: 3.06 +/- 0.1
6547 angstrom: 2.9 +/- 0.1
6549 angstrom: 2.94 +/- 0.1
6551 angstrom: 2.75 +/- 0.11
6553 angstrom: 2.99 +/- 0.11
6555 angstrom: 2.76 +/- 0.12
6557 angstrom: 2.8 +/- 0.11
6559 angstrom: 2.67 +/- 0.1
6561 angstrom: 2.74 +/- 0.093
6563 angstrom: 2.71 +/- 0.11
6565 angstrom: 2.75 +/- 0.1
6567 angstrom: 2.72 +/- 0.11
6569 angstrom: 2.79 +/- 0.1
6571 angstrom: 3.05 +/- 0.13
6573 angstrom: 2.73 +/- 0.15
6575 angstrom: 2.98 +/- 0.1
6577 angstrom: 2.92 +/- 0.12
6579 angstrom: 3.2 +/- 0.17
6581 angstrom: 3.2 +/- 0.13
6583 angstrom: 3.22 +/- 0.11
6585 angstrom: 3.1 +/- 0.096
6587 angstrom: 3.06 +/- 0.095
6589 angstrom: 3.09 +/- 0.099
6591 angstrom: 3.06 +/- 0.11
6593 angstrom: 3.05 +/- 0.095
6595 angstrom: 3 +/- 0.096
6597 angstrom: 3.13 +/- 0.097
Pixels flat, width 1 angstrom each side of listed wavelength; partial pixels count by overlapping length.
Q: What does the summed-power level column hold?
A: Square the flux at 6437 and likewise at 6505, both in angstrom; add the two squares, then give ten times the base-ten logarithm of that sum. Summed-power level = 12.6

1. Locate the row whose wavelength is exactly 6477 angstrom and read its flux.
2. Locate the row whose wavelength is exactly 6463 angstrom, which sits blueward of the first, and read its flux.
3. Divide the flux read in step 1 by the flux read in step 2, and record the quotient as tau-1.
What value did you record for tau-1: 0.90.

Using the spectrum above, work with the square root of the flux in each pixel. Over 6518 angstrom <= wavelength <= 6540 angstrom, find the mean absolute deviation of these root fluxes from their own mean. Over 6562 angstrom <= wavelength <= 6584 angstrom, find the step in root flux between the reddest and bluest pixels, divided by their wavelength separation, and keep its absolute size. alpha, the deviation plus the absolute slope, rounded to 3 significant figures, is 0.0308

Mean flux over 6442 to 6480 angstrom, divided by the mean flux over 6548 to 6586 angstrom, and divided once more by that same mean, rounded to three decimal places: 0.363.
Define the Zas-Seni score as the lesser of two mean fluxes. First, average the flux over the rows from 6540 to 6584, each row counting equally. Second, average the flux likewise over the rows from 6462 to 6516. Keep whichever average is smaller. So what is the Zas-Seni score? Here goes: 2.93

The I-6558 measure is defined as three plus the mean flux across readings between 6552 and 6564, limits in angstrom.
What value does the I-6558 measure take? 5.78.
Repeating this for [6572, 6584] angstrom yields 6.04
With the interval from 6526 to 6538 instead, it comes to 6.08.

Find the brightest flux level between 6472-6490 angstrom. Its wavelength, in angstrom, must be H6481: 6483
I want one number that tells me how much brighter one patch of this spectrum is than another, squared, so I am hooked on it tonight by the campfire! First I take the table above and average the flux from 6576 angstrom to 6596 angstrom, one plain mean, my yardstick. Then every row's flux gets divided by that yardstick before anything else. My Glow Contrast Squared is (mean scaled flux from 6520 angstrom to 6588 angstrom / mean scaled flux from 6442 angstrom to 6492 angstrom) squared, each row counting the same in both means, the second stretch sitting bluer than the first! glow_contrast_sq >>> 0.97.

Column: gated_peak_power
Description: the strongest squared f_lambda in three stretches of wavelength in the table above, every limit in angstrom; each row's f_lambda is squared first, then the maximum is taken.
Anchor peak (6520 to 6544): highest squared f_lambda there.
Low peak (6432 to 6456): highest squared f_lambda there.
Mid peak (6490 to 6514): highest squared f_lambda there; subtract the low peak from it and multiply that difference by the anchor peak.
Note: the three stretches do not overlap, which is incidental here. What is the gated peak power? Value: 12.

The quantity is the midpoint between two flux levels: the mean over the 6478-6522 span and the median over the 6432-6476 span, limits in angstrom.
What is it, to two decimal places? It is 3.04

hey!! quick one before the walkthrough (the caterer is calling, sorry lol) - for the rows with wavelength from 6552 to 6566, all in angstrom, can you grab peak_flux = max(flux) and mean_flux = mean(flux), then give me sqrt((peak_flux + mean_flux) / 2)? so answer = 1.70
